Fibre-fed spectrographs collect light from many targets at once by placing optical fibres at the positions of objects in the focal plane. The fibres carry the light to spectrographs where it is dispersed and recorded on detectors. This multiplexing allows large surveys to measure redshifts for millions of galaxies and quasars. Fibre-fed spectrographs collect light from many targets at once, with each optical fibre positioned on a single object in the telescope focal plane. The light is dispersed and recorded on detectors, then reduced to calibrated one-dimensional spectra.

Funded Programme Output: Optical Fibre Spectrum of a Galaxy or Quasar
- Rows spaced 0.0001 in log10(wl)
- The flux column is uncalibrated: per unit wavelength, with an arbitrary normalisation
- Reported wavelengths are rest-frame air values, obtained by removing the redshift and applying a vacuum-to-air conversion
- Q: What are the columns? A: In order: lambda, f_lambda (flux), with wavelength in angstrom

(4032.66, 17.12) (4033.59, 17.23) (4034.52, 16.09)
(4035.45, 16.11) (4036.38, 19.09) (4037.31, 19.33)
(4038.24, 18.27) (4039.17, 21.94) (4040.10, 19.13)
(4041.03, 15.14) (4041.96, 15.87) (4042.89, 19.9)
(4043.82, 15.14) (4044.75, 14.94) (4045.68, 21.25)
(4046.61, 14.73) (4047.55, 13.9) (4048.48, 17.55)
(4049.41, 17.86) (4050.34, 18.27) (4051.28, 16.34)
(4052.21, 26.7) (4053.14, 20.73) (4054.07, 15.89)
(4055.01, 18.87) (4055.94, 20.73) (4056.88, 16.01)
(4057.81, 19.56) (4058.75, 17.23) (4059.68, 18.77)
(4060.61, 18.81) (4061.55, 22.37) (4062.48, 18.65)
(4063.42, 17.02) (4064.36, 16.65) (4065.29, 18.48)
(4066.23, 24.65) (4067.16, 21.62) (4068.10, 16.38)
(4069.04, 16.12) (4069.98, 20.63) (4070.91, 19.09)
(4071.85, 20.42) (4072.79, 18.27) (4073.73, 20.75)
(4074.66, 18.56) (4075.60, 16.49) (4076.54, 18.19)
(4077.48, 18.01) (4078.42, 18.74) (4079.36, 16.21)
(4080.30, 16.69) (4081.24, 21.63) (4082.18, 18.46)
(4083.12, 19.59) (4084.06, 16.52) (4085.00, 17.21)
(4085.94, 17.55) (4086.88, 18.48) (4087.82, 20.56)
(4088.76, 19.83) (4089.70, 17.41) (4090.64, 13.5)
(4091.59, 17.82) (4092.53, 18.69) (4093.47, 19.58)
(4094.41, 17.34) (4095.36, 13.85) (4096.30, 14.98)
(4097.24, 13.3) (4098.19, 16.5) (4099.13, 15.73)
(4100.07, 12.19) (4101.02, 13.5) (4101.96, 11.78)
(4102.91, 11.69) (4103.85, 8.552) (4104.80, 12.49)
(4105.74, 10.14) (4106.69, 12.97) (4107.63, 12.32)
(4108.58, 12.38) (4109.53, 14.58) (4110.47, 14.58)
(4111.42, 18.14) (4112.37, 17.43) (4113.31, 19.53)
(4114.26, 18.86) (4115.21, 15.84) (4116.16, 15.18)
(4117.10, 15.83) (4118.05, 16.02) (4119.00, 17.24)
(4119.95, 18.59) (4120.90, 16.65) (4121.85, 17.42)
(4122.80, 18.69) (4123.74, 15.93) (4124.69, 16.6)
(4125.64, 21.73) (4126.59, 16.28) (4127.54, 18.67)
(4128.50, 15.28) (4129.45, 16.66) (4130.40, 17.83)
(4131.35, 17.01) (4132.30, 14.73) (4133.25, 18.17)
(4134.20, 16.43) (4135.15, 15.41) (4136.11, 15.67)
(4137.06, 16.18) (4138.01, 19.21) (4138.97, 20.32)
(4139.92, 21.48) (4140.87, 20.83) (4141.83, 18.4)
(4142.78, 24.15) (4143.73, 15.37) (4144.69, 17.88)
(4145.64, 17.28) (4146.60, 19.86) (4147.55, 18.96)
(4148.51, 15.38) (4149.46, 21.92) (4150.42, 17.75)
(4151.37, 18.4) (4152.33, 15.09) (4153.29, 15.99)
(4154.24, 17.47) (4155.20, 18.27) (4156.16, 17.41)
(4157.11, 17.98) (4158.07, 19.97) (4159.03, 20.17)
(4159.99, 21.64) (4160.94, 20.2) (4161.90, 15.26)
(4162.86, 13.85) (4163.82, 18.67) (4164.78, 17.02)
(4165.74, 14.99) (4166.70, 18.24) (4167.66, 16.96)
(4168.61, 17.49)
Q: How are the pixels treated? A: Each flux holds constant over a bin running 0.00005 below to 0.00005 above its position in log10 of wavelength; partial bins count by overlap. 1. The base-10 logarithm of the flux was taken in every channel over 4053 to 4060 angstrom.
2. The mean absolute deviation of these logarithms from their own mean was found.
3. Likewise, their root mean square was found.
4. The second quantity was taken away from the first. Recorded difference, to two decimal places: -1.23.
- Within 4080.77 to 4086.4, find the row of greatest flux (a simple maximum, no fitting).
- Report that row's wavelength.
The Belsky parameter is 4081.24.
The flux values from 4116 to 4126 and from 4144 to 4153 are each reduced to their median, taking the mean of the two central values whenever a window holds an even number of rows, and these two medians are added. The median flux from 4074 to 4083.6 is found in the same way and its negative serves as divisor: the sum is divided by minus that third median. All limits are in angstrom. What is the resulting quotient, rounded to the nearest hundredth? -1.88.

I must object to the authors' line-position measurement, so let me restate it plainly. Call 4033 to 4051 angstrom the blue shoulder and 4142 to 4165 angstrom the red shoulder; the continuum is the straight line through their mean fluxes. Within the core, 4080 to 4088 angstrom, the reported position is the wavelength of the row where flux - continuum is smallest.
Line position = 4084.06 angstrom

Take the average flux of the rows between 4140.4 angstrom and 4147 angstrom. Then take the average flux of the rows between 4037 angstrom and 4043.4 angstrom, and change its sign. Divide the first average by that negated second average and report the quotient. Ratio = -1.03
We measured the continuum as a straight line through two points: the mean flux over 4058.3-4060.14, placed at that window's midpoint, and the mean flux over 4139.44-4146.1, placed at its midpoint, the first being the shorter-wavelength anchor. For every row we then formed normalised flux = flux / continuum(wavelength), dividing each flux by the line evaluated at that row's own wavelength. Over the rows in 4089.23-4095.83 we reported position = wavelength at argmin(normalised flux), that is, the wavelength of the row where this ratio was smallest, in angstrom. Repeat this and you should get 4090.64 angstrom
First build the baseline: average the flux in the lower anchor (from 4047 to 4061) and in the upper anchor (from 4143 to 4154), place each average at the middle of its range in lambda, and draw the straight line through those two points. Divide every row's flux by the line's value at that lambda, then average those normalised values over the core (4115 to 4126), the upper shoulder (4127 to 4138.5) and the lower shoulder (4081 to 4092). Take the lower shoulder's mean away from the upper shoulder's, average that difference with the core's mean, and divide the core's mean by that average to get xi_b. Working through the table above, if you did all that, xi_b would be 2.13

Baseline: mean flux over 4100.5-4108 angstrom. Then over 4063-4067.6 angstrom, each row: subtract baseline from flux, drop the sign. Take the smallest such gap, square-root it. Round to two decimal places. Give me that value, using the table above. 2.23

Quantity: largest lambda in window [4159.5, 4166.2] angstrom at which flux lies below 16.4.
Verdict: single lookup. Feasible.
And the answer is 4165.74 angstrom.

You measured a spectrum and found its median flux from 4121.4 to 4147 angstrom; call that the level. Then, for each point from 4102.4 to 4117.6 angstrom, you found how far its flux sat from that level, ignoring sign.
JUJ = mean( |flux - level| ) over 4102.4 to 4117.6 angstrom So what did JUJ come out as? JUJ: 3.5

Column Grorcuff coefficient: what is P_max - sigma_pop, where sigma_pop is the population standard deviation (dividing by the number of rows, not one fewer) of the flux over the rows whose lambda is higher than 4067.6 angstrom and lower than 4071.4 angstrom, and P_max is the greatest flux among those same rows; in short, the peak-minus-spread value 18.7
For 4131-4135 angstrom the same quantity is 16.9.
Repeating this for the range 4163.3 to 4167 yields 17.2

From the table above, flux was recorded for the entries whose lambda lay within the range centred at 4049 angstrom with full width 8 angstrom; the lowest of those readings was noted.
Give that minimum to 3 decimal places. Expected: 13.900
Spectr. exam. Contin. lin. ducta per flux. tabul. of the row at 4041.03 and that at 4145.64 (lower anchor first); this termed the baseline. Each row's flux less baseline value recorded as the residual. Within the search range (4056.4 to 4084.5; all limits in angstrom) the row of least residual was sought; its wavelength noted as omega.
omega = 4079.36 angstrom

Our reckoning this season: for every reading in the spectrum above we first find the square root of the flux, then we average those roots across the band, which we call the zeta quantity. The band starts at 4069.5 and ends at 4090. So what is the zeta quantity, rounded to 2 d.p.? 4.31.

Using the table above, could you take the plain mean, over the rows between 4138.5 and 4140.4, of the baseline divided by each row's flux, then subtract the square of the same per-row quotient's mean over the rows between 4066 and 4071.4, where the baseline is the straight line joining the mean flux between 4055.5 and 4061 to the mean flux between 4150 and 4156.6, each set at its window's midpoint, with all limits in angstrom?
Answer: -0.1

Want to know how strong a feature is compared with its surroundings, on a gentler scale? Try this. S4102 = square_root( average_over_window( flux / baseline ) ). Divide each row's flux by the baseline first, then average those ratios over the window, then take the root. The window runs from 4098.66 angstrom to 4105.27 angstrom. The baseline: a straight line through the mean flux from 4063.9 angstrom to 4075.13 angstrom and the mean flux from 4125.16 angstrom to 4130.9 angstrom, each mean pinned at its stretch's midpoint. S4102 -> 0.82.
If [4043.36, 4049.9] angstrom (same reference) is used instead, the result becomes 0.91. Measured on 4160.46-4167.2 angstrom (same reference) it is 1.00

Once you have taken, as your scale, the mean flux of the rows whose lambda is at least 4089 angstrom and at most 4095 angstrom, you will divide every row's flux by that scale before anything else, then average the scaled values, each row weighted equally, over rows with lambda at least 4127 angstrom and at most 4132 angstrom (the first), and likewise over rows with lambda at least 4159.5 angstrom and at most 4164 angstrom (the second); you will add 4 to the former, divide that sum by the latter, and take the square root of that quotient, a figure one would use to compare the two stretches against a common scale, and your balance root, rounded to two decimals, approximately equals 2.20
